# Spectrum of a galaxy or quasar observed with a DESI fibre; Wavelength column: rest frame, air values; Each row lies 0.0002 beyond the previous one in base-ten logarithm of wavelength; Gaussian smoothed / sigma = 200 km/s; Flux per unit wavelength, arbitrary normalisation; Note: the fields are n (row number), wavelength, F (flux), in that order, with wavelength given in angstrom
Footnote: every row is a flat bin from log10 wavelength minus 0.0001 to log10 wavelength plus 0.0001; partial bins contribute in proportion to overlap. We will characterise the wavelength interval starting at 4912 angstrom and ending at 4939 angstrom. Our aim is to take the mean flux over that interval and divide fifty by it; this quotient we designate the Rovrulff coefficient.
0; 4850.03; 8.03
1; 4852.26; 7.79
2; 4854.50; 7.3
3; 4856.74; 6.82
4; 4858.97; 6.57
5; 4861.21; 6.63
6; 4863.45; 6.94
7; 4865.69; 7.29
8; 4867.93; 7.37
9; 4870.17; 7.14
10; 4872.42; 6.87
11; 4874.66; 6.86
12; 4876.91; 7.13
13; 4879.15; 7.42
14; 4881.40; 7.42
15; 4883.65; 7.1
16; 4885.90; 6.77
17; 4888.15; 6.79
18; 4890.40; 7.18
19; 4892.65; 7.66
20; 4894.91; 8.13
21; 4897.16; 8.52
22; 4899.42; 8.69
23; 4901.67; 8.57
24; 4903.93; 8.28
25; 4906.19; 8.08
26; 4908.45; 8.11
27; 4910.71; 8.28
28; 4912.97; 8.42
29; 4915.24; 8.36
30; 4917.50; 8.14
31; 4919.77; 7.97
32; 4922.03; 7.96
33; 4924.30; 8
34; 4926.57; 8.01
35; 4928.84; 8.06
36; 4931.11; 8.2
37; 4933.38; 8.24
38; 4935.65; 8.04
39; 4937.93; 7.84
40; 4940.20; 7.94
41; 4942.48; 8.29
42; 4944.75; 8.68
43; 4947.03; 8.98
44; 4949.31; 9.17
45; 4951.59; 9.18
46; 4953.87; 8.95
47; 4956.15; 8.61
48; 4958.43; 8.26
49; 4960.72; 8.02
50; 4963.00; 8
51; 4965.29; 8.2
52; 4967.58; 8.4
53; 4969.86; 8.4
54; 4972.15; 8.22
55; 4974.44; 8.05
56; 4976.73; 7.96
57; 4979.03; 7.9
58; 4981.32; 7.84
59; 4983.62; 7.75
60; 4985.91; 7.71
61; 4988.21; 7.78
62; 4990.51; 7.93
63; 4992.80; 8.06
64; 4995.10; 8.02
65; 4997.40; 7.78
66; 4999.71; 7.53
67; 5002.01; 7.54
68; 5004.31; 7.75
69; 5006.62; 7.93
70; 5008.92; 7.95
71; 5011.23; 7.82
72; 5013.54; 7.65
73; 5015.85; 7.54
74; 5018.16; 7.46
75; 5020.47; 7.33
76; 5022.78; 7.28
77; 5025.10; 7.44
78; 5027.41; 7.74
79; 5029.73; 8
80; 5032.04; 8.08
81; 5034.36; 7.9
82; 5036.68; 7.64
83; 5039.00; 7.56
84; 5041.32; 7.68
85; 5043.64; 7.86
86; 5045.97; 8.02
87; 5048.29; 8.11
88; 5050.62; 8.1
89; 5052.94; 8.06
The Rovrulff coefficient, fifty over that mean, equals 6.17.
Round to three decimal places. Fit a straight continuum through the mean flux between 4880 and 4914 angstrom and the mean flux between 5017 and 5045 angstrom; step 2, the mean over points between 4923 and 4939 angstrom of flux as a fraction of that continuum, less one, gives 0.031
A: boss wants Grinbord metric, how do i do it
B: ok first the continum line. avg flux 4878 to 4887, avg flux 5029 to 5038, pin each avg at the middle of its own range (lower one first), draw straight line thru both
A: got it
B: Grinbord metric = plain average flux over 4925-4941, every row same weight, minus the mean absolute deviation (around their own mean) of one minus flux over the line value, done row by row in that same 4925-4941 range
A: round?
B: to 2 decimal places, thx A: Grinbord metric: 8.03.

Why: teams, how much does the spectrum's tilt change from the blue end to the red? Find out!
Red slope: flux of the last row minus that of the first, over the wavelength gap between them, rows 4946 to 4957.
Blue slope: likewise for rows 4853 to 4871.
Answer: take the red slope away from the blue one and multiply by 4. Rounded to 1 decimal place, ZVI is 0.1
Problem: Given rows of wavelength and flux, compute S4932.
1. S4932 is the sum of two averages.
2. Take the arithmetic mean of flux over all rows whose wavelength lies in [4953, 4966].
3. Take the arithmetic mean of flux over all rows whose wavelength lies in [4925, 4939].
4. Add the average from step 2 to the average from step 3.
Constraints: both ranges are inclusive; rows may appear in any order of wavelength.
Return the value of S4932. 16.4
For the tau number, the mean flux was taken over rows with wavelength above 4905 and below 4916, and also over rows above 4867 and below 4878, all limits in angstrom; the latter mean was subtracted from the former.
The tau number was 1.2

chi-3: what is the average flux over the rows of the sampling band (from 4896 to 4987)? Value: 8.26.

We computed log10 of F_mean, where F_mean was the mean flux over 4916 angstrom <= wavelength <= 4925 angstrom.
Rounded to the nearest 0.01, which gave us 0.90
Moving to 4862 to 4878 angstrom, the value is 0.85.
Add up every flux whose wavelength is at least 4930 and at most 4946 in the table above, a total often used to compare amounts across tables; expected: 57.2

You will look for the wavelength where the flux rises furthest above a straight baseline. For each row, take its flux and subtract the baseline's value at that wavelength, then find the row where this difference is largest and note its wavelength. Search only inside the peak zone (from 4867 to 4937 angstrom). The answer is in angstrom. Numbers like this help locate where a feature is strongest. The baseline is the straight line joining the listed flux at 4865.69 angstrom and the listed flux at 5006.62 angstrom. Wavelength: 4899.42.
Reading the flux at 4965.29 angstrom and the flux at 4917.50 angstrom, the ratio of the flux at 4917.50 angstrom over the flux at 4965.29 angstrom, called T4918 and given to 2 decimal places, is 0.99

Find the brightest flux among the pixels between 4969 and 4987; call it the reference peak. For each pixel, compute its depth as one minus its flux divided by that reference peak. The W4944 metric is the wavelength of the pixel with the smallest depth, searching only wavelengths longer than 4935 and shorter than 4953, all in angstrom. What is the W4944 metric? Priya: 4951.59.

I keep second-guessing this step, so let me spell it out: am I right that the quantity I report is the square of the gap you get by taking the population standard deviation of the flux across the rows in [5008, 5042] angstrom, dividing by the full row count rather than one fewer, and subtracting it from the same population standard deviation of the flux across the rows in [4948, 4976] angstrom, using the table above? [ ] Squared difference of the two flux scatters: 0.031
